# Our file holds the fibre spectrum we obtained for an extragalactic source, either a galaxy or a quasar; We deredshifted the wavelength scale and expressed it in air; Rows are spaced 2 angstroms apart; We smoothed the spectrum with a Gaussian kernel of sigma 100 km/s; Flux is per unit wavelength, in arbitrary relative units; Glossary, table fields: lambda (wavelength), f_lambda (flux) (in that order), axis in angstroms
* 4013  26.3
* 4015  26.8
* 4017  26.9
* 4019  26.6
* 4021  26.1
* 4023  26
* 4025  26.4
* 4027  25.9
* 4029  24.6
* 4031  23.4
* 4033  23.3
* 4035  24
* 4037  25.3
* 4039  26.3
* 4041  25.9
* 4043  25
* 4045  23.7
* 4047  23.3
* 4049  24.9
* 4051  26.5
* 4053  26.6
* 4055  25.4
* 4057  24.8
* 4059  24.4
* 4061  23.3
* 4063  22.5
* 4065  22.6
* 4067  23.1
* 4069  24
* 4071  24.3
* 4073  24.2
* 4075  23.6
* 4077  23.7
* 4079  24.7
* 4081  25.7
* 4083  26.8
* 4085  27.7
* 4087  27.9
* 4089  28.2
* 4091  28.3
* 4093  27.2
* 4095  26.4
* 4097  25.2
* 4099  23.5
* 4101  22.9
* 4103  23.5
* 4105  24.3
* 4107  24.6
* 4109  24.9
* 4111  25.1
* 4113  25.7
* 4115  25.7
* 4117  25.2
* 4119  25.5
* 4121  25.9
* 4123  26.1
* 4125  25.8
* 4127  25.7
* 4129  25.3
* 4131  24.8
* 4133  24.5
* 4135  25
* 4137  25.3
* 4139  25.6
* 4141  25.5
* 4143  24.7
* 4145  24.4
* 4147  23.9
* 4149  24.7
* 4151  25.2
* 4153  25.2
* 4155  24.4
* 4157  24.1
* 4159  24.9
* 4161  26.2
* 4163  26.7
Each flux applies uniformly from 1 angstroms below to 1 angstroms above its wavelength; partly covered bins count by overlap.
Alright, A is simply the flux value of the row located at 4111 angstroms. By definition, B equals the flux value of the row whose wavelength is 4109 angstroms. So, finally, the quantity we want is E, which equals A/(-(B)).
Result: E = -1.01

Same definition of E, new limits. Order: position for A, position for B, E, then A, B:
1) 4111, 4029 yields -1.02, 25.1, 24.6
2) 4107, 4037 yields -0.97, 24.6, 25.3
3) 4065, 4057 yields -0.91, 22.6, 24.8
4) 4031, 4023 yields -0.90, 23.4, 26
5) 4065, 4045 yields -0.95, 22.6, 23.7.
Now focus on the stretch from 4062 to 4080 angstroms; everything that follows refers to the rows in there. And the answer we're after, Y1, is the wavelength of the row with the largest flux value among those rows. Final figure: 4079 angstroms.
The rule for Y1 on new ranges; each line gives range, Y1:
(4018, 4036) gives 4019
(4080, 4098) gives 4091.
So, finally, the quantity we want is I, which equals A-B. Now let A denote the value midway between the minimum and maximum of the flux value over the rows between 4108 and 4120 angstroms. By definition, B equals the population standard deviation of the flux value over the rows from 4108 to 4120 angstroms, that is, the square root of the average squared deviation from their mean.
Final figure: 25.0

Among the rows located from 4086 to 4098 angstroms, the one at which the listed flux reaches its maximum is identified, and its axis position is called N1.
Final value 4091 angstroms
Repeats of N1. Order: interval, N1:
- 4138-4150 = 4139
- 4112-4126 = 4123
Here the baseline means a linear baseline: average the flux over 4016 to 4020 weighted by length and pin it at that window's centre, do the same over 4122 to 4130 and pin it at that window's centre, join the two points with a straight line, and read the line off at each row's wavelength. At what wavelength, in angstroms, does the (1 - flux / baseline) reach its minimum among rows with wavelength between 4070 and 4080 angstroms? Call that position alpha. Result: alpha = 4079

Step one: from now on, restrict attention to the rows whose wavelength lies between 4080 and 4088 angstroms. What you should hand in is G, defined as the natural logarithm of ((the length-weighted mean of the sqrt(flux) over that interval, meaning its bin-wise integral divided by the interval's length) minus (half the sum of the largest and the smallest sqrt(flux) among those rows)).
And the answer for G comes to -3.8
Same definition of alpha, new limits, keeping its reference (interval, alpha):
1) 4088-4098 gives 4091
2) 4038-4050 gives 4039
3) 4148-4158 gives 4153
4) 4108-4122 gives 4121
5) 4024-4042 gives 4039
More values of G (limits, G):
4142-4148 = -5.7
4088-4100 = -2.8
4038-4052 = -3.9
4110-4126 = -5.9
